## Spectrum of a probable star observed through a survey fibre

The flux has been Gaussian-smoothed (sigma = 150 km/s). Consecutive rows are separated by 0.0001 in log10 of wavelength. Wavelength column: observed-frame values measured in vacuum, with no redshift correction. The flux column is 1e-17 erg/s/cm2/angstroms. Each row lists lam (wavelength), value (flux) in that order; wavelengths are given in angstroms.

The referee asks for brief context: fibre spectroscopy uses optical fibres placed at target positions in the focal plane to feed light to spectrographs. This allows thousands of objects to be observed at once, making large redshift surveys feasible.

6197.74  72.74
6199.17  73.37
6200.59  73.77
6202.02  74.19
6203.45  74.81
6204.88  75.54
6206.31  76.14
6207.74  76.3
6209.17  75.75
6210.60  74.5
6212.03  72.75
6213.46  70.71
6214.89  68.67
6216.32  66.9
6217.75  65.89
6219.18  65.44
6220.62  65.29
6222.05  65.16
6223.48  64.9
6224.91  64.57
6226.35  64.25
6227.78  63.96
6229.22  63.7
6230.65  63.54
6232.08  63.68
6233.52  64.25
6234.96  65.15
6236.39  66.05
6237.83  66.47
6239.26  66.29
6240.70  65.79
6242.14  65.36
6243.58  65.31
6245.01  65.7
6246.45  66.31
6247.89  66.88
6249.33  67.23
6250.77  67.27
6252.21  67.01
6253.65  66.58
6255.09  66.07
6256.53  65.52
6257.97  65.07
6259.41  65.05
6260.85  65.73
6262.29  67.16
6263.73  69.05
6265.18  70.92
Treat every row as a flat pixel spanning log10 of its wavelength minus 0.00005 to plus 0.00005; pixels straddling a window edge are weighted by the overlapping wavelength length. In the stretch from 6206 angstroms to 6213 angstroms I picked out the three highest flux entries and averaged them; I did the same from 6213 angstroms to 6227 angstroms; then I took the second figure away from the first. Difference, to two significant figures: 7.3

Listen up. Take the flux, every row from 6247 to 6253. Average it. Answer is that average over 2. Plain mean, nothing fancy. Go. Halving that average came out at 33.5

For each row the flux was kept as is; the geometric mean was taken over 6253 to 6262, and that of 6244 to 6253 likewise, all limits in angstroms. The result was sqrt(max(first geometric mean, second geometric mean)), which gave 8.17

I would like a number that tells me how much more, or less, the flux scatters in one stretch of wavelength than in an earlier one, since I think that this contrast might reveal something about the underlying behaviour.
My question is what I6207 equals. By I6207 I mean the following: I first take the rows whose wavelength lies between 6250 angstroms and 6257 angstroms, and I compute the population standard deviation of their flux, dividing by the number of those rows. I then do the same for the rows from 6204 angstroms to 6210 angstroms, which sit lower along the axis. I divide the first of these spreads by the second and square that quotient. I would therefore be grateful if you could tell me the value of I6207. 4.4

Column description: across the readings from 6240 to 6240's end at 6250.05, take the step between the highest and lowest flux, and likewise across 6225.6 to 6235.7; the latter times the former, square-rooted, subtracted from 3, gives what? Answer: 1.2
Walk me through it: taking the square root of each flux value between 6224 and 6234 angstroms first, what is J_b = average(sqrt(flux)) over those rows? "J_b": 8.00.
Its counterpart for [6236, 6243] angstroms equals 8.12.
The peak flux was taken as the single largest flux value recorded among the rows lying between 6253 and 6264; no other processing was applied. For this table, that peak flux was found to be 69.05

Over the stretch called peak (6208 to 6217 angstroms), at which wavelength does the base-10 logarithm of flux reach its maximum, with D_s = 6209.17 angstroms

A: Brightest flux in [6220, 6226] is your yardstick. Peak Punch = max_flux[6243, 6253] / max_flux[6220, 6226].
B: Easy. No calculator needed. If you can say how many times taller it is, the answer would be 1.03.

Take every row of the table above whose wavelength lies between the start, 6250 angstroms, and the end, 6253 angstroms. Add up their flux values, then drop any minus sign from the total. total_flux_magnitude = 134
